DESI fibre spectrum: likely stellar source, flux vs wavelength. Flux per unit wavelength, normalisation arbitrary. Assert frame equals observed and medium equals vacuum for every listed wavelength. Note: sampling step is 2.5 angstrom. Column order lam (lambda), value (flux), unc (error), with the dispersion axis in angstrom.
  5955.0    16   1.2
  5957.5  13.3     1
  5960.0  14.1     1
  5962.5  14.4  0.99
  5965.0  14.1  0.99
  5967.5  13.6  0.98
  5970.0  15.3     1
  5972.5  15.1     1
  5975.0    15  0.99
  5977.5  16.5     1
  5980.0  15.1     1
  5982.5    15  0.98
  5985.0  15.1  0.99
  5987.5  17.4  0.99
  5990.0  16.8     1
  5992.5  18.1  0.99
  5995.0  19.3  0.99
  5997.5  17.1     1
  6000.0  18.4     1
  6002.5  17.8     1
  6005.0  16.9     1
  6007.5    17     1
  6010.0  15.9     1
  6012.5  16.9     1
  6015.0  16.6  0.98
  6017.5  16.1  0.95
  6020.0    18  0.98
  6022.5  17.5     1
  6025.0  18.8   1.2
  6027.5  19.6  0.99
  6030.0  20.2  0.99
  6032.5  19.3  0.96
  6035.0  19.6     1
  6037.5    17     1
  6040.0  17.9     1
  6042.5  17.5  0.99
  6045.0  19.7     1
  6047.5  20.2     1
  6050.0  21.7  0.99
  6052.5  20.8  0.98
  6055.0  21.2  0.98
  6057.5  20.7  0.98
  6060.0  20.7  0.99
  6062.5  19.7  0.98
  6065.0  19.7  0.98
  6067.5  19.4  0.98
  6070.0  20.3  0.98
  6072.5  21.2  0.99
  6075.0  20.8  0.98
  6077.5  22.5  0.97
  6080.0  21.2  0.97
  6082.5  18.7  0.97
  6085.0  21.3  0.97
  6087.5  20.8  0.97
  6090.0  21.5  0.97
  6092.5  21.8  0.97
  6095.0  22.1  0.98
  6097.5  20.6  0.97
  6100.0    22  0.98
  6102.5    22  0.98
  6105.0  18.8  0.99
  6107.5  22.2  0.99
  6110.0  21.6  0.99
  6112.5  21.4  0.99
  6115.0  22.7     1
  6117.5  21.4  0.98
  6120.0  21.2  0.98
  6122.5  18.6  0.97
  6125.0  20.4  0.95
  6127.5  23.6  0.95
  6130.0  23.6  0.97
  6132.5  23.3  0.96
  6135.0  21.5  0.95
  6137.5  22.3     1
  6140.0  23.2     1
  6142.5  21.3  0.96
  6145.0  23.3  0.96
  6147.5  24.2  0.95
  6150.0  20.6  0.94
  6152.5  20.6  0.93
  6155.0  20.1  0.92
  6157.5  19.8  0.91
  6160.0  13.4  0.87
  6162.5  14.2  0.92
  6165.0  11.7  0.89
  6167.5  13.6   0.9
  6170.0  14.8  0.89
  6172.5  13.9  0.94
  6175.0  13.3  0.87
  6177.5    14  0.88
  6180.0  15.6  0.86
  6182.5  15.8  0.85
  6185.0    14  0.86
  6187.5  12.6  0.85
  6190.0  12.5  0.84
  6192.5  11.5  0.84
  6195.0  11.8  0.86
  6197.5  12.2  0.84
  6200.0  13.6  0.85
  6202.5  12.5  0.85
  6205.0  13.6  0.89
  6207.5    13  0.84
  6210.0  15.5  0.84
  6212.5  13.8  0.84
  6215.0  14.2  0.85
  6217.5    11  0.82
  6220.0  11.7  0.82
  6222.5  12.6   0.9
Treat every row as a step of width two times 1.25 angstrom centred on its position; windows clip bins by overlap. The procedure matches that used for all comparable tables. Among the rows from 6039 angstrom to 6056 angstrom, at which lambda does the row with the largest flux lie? 6050.0 angstrom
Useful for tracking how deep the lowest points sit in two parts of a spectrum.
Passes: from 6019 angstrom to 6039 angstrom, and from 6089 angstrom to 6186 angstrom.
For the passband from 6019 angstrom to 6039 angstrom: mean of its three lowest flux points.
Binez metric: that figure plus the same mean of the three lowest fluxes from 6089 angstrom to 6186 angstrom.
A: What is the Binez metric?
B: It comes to 30.3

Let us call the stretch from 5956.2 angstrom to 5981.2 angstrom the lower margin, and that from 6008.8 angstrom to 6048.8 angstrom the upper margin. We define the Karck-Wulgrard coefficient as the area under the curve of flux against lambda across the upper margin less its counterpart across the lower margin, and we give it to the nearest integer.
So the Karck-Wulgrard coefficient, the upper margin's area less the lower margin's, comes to 361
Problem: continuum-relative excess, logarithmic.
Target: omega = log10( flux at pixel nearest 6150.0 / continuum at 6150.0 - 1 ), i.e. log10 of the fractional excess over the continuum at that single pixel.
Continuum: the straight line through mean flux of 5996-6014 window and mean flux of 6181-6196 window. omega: -0.3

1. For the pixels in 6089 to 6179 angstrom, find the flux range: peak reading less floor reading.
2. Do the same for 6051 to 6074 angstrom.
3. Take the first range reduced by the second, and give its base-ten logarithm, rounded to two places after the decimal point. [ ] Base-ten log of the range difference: 1.03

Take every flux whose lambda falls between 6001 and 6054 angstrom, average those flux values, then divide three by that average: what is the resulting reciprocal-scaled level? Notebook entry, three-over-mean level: 0.16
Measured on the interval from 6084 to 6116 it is 0.14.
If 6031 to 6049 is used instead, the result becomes 0.16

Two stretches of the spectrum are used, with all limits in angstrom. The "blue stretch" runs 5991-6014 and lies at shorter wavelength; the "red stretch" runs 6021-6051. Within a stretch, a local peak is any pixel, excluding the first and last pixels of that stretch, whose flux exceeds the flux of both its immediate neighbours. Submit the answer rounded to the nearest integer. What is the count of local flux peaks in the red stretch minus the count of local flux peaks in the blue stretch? 0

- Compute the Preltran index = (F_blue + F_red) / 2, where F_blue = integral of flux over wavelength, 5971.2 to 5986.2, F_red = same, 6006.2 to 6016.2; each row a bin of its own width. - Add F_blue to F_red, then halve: 198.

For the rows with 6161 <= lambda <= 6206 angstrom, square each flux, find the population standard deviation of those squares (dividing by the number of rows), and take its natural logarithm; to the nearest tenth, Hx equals 3.5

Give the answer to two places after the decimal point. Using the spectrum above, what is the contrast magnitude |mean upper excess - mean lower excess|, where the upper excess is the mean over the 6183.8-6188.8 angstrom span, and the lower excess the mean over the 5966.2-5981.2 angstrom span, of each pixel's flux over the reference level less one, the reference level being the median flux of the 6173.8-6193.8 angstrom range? 0.13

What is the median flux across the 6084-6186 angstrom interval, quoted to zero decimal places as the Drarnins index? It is 21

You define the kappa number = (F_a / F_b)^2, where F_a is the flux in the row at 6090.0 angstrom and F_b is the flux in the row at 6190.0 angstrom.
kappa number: 3.0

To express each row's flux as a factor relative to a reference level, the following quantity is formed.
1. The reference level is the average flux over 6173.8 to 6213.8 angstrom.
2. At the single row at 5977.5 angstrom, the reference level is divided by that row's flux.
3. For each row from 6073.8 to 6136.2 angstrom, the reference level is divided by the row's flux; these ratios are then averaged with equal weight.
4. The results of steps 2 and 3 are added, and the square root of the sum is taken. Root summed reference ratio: 1.20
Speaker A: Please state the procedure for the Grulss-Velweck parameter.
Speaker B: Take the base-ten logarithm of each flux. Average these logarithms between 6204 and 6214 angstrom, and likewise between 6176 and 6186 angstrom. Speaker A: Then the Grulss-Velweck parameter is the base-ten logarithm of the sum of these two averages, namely 0.36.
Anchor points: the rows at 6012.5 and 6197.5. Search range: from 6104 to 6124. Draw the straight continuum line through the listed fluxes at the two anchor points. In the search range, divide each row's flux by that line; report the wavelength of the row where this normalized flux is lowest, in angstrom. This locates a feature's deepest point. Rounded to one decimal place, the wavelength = 6105.0 angstrom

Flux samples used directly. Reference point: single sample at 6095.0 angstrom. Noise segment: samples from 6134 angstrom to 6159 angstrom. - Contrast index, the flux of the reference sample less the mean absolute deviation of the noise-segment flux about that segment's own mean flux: 20.9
